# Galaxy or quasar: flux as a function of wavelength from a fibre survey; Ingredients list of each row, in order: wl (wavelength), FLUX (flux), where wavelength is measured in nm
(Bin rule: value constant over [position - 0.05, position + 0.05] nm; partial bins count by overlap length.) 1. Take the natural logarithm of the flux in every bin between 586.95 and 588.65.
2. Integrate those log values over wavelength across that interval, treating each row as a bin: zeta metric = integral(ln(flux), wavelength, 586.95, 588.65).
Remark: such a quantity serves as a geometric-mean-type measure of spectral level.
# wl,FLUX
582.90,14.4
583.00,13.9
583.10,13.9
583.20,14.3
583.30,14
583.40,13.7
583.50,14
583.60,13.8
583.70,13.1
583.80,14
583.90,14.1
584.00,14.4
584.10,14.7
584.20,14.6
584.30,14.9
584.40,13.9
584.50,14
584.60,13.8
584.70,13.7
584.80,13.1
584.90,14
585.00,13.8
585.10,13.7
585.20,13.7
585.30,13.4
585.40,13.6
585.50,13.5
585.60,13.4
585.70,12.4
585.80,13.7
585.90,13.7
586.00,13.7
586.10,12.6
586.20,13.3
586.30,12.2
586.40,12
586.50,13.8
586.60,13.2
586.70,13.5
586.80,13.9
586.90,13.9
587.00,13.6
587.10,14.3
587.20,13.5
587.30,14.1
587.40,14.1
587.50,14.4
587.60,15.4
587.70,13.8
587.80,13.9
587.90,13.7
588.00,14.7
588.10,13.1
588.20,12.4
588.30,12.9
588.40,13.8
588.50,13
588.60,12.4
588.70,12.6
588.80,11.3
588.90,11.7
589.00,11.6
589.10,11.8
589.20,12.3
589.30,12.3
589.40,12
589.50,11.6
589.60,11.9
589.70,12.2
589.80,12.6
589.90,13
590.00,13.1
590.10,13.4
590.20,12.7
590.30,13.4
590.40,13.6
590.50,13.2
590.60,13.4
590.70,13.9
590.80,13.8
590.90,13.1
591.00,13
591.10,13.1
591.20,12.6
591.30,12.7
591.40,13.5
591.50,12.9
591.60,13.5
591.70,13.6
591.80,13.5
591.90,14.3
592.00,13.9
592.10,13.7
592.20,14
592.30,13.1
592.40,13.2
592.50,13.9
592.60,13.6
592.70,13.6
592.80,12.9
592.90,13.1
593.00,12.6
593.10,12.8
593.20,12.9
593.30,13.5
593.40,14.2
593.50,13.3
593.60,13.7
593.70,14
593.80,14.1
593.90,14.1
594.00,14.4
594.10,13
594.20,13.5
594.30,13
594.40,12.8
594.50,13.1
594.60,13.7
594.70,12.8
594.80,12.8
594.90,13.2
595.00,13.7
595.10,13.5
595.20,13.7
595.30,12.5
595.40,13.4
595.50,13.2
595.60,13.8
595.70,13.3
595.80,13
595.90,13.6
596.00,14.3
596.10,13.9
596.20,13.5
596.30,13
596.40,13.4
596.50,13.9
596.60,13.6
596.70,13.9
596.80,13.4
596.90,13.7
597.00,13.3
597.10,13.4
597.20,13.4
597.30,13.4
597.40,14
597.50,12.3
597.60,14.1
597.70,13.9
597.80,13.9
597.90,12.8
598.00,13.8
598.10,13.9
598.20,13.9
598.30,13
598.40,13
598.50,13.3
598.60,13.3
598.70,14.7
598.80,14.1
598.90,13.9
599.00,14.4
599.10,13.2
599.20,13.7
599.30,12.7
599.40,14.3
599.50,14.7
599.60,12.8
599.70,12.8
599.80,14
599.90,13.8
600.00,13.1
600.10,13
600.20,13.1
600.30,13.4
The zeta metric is 4.45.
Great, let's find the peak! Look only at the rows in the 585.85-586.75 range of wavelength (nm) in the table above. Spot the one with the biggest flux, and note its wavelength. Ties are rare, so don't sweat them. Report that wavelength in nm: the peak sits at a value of 586.50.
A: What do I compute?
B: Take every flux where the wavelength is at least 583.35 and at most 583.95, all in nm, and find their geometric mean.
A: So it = 13.8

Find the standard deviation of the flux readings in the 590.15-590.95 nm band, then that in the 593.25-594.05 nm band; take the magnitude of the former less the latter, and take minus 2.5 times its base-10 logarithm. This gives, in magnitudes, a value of 4.6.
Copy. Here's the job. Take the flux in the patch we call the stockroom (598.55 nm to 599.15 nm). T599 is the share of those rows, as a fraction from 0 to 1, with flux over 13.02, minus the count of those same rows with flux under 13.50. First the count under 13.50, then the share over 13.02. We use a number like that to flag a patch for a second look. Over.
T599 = -1.0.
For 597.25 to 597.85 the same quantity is -1.2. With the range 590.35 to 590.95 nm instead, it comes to -2.0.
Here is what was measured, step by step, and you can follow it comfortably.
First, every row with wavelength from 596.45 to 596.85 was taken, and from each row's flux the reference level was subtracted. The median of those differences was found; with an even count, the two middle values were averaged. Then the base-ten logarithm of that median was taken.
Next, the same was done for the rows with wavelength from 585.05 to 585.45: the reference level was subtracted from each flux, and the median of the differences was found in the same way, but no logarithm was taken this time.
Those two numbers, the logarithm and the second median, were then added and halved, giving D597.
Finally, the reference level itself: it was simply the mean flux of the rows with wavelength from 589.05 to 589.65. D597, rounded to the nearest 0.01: 0.96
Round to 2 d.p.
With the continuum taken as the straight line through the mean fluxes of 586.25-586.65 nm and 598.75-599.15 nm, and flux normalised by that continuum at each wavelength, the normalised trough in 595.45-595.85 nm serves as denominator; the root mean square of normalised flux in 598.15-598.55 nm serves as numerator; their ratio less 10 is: -8.99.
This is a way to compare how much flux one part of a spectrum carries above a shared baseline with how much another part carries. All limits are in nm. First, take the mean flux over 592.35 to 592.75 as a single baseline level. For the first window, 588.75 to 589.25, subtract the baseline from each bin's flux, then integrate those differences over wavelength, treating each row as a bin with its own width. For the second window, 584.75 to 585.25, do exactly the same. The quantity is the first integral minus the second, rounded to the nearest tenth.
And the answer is -1.0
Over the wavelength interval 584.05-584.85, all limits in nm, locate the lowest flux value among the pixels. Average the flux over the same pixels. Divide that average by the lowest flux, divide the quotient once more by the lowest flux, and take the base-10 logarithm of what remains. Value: -1.09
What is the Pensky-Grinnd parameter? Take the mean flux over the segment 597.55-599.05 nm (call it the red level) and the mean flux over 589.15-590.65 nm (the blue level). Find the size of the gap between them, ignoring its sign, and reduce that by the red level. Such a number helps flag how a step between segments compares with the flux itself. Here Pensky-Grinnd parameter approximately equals -12.7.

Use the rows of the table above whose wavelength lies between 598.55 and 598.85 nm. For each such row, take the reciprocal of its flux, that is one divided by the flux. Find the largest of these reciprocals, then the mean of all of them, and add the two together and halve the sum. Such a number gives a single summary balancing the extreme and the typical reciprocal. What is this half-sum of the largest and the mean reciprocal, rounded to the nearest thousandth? 0.073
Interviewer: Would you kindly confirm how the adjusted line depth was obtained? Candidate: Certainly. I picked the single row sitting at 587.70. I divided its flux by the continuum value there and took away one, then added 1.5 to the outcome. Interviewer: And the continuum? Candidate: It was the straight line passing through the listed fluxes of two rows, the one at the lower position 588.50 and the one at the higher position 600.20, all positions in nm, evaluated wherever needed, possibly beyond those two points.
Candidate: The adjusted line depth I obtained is 1.562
